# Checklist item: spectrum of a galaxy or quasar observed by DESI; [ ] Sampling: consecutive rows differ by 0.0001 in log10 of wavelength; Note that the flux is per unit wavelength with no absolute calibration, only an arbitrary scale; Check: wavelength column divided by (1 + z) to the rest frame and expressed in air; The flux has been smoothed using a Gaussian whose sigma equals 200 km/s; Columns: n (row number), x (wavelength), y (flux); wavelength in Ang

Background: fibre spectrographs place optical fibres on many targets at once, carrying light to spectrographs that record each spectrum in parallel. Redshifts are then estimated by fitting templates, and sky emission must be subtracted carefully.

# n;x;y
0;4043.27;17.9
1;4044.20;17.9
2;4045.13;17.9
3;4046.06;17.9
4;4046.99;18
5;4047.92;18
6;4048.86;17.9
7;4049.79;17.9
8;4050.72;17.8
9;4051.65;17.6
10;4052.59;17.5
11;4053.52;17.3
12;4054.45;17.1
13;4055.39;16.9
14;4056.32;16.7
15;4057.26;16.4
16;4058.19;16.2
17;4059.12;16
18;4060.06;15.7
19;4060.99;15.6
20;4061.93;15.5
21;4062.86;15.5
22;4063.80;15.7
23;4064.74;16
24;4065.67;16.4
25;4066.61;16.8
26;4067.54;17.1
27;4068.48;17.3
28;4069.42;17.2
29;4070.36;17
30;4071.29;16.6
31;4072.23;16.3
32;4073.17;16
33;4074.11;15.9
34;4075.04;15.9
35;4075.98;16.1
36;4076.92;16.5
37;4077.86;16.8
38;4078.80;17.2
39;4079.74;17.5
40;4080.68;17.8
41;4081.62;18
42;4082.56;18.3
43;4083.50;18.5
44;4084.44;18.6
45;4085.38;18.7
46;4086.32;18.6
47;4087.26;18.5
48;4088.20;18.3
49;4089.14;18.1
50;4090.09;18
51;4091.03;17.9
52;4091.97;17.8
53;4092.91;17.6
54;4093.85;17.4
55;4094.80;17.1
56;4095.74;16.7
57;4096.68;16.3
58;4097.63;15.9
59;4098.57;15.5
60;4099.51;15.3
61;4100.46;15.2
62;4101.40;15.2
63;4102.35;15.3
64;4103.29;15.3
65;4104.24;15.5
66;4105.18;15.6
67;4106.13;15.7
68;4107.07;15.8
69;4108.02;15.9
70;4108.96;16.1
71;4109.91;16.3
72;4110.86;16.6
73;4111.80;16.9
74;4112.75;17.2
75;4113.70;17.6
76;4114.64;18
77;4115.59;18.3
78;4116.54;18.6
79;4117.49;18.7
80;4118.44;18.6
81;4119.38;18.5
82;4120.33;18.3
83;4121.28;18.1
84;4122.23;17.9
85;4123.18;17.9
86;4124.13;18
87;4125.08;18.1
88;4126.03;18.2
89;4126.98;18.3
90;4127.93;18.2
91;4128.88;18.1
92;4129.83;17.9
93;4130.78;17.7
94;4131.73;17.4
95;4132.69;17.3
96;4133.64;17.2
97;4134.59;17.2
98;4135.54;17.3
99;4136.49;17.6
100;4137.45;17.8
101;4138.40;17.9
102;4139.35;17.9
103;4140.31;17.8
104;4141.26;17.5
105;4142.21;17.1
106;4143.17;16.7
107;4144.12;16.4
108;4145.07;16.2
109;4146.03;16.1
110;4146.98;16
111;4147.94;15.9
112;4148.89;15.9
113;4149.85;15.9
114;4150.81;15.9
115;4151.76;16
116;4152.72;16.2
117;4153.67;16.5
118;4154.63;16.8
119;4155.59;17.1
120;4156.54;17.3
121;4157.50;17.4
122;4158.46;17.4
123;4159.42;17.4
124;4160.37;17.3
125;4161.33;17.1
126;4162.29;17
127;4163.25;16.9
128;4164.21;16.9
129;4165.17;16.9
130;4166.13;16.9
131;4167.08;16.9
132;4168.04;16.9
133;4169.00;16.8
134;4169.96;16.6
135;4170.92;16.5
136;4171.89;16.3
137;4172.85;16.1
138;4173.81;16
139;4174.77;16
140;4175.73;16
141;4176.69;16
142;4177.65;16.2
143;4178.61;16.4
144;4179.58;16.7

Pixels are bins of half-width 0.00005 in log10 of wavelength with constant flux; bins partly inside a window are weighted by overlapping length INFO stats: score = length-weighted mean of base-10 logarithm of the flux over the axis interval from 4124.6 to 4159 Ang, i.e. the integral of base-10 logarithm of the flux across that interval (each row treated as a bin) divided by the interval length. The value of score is 1.23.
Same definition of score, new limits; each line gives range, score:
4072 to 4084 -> 1.23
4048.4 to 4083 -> 1.22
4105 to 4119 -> 1.23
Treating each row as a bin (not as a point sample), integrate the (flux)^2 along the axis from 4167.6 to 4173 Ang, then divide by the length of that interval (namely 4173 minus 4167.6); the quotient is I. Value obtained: 274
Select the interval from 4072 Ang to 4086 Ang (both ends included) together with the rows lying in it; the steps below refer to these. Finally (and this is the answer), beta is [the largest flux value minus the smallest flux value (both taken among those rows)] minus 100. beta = -97.2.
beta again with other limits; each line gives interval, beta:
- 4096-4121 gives -96.5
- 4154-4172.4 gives -98.9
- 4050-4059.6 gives -98.2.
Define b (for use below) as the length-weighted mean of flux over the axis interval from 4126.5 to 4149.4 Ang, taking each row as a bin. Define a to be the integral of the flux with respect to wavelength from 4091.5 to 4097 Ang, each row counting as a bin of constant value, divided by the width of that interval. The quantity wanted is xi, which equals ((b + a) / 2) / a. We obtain 1.00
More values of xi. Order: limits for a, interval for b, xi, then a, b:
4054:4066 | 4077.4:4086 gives 1.06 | 16.12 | 17.9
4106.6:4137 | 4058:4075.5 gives 0.96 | 17.62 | 16.3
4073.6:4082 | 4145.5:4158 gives 0.99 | 16.84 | 16.4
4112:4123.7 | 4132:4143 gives 0.98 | 18.11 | 17.5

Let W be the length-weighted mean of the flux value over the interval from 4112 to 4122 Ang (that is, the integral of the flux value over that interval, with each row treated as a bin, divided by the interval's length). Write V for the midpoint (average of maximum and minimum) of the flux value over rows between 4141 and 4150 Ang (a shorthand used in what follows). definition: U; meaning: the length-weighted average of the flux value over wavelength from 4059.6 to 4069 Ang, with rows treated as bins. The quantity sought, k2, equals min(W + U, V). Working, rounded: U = 16.2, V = 16.7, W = 18.1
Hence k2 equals 16.7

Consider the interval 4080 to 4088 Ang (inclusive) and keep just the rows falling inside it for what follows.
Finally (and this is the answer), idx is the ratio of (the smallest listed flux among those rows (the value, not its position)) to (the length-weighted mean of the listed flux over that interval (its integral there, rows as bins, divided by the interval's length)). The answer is 0.97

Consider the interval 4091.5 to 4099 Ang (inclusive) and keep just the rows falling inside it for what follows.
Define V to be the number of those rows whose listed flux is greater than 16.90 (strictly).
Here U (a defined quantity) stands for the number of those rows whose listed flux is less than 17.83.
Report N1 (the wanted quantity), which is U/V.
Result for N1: 2.0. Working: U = 8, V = 4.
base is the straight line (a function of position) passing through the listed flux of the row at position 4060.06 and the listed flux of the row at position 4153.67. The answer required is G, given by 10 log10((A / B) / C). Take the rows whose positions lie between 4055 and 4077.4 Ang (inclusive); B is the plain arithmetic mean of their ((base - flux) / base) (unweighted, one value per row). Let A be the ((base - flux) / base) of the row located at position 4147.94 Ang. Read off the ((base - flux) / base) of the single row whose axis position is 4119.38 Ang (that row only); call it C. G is 8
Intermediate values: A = 0.03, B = -0.035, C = -0.141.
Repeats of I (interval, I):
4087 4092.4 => 327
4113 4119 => 334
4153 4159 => 291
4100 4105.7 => 236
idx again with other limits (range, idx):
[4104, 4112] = 0.97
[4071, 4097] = 0.91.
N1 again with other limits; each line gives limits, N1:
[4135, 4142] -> 0.7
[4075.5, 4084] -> 1.0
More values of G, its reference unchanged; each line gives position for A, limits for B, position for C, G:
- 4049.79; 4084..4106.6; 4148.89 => 19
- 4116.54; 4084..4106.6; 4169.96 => 31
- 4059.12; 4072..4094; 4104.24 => 7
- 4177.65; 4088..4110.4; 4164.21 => 18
